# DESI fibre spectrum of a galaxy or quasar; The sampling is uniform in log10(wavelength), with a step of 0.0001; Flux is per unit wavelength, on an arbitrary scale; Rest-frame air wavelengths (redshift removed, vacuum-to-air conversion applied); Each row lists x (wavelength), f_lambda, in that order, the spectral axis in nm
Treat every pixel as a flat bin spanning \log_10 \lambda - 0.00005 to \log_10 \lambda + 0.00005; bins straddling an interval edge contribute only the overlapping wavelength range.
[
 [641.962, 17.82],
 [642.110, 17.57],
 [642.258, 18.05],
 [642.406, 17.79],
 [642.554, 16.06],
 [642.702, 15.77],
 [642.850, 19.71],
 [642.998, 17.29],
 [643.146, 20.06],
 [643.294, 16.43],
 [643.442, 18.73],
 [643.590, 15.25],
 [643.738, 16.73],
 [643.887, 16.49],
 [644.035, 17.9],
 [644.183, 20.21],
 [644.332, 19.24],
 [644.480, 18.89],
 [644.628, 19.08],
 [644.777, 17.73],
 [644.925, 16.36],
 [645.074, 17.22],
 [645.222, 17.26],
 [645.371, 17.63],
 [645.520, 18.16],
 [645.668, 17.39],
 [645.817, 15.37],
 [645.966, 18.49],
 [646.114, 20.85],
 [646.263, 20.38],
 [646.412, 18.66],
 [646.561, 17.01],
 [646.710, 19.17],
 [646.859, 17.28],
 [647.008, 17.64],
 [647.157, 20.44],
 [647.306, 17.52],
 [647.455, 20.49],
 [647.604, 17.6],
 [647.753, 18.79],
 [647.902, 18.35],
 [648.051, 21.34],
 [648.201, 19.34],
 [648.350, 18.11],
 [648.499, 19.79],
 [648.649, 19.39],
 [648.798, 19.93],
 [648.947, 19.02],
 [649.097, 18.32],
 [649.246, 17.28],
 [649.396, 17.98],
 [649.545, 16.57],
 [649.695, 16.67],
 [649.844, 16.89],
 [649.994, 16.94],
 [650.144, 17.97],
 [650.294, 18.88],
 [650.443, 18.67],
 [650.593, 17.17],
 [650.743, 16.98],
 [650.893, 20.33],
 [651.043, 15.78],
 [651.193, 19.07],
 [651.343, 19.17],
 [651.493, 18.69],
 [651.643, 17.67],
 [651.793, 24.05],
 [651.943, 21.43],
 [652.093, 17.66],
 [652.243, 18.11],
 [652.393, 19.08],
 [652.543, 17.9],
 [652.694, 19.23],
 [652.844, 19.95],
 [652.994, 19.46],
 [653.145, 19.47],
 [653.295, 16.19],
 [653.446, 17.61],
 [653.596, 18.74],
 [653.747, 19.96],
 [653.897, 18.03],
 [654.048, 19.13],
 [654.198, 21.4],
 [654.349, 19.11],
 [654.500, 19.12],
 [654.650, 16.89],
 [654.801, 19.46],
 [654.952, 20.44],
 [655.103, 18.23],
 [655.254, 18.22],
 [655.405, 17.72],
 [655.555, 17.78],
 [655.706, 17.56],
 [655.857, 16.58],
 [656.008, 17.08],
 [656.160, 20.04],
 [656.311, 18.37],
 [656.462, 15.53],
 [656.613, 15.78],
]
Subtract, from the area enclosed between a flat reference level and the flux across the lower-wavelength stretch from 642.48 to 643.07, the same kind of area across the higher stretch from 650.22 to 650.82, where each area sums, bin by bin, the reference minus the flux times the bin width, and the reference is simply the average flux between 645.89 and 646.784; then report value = 0.42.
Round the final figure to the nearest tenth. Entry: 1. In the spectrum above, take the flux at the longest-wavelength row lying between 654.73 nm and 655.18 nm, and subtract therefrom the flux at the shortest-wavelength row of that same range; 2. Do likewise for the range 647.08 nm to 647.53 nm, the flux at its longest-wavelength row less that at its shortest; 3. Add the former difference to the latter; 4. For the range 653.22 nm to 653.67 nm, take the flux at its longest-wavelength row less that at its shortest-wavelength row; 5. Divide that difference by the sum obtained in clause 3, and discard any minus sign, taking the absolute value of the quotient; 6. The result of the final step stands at 2.2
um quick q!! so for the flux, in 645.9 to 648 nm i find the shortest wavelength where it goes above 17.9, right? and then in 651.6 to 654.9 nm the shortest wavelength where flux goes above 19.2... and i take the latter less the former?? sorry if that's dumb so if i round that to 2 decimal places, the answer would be 5.83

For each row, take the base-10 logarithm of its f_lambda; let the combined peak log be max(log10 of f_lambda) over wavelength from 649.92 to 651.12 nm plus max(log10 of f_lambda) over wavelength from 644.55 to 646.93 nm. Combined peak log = 2.63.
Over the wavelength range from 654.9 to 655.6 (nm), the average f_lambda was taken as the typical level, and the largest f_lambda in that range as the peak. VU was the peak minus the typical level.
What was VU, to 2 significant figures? 2.0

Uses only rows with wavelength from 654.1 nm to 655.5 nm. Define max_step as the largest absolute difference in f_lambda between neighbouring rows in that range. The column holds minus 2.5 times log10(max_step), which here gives -1.02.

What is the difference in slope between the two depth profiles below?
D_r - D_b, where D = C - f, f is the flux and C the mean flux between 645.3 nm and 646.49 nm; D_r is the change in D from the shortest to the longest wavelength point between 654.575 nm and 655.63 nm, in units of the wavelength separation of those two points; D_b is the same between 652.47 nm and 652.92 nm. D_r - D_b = 5.8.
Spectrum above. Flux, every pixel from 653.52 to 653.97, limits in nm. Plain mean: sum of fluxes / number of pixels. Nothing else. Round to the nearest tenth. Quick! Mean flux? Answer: 18.9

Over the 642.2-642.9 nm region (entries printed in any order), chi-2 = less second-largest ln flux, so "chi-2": -2.89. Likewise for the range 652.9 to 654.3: -2.99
